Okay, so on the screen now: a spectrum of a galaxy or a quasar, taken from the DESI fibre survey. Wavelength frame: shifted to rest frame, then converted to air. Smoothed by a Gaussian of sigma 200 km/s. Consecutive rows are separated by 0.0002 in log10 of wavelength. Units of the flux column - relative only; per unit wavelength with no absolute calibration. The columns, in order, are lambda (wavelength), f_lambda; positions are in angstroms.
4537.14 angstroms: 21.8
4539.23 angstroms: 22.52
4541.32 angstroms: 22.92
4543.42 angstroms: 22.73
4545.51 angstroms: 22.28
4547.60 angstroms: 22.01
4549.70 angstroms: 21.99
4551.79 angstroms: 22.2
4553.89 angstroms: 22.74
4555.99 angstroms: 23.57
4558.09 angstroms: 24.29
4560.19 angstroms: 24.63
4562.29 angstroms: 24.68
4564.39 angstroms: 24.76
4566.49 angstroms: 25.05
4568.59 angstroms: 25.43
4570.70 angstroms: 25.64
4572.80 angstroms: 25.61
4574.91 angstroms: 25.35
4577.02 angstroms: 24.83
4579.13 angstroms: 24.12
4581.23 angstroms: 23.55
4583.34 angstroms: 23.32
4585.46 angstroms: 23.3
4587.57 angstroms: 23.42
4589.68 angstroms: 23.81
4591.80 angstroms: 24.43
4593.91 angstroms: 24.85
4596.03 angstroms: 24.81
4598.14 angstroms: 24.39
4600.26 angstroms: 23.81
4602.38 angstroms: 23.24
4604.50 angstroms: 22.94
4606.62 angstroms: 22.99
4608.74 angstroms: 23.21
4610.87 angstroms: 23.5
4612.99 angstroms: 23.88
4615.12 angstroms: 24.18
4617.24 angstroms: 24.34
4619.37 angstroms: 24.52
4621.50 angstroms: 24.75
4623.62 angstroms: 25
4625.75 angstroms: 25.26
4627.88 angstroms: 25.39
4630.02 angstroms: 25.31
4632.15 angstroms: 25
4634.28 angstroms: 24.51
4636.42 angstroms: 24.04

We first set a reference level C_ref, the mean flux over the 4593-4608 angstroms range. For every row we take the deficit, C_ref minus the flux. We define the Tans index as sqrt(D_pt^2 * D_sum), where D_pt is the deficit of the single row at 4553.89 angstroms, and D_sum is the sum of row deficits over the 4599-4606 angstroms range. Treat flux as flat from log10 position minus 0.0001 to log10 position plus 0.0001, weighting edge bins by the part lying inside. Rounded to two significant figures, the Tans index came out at 1.4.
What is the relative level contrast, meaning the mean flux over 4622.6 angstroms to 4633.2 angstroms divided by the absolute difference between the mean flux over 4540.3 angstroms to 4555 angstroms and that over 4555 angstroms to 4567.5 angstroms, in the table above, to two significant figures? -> 12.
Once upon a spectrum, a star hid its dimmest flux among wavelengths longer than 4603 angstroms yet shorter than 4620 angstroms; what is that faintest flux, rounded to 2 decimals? 22.94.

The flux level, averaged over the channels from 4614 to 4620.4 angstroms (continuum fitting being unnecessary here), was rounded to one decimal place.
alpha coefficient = 24.3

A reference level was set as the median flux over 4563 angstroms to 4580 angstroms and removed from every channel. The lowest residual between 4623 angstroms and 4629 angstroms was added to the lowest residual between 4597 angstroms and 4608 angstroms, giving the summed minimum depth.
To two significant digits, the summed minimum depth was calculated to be -2.5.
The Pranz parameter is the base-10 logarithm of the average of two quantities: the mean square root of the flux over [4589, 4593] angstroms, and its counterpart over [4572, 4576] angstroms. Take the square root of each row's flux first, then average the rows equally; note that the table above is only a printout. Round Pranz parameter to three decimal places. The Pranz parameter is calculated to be 0.697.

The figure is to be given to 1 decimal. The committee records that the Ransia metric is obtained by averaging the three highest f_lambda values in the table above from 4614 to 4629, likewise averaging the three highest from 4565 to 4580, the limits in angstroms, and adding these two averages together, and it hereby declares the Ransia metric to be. 50.8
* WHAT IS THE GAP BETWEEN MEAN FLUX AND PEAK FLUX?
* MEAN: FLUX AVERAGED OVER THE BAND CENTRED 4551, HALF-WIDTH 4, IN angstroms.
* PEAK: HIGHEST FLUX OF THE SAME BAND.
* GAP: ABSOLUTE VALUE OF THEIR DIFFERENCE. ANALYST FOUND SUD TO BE 0.50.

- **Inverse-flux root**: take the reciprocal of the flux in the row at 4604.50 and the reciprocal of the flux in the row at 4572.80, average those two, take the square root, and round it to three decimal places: 0.203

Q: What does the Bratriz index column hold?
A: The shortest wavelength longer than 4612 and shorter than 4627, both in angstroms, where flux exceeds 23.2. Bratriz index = 4612.99 angstroms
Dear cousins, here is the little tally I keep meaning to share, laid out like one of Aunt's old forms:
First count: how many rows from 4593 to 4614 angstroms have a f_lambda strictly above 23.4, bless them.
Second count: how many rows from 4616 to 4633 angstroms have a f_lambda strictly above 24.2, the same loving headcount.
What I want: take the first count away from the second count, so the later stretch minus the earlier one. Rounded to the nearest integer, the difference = 2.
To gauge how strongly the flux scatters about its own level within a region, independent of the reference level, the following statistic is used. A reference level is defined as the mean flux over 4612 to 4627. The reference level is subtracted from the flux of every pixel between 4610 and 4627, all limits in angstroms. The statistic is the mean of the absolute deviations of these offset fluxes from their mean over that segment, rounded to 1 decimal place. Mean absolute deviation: 0.5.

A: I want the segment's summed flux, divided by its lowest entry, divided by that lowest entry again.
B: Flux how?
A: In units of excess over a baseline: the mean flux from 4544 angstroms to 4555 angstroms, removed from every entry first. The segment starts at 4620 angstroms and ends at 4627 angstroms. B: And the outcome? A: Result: 1.3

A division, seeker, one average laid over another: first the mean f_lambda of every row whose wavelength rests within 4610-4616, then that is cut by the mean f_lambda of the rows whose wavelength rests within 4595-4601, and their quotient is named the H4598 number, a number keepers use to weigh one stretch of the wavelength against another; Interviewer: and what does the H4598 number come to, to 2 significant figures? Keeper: 0.98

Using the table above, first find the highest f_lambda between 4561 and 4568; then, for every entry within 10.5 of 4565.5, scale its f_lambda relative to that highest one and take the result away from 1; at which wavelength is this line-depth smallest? 4570.70 angstroms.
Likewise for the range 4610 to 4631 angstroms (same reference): 4627.88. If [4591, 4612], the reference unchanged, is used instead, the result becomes 4593.91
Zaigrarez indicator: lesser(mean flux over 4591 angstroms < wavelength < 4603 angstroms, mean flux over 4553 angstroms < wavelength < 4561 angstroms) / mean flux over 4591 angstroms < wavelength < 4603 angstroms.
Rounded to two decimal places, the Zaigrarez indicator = 0.98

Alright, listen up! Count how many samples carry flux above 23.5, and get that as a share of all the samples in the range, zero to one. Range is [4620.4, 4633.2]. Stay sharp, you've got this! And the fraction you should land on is 1.0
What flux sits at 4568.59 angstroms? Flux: 25.43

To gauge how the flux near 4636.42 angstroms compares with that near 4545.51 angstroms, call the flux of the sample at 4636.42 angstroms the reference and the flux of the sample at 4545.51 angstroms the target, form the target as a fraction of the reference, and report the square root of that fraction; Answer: 0.96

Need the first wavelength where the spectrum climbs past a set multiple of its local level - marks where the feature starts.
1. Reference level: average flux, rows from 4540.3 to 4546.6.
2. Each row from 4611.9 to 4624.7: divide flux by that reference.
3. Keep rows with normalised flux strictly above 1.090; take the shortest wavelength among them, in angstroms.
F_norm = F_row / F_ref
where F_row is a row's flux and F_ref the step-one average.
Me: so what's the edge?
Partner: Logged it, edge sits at 4621.50 angstroms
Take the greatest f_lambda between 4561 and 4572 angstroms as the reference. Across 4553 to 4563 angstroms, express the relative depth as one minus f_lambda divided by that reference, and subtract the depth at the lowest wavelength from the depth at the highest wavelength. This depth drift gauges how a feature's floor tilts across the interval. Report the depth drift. -0.08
